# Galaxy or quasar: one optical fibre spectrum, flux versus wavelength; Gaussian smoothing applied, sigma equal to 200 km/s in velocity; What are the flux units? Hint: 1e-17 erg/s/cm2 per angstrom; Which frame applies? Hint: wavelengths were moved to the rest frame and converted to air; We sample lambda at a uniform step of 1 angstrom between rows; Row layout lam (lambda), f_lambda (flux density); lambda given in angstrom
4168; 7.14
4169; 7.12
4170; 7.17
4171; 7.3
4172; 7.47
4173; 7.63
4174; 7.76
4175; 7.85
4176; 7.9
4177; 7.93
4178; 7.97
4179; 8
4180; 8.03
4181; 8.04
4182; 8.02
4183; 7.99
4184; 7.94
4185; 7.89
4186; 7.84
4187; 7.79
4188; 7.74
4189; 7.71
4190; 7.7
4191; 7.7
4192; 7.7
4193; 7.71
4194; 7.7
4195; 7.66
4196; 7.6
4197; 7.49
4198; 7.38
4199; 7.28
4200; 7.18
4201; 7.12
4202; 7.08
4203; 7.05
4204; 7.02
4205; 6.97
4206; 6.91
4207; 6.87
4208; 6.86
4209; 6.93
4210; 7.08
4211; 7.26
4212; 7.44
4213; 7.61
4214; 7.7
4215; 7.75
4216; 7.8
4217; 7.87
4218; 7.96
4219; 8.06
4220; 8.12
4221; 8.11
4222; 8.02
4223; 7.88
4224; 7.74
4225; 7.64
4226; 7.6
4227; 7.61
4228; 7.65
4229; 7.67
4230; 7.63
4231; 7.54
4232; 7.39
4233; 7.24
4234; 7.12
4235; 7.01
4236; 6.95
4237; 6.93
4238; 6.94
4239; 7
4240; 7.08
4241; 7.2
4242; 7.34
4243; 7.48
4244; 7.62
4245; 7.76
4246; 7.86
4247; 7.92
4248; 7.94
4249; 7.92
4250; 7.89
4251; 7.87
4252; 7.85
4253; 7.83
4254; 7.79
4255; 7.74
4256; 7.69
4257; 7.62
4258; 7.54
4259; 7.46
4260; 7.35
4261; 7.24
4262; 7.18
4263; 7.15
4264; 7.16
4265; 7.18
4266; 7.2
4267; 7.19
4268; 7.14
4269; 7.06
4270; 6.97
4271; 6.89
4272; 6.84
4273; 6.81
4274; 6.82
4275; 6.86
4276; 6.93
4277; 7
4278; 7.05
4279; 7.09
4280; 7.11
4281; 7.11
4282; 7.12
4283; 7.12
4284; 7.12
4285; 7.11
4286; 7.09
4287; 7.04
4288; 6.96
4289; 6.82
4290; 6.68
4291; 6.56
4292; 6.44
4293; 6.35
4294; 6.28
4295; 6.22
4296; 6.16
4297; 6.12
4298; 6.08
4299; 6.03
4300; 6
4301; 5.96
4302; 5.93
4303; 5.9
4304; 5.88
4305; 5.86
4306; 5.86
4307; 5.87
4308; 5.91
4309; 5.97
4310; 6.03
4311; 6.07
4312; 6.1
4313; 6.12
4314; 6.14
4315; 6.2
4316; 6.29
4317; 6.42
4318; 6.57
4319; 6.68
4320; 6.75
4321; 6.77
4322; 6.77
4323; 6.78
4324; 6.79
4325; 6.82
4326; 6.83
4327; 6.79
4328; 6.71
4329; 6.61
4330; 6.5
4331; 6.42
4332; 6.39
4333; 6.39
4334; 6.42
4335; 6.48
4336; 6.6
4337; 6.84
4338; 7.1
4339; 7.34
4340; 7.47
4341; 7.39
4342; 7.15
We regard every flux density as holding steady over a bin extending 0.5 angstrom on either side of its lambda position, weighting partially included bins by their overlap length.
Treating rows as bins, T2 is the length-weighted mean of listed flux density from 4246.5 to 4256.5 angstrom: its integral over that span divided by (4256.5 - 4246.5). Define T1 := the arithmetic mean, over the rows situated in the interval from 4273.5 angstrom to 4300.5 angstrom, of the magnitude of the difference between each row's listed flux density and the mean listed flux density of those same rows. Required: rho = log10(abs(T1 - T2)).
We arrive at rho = 0.874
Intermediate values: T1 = 0.37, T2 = 7.8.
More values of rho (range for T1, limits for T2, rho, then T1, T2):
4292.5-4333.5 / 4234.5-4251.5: 0.855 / 0.29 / 7.5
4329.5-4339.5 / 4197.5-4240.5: 0.853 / 0.27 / 7.4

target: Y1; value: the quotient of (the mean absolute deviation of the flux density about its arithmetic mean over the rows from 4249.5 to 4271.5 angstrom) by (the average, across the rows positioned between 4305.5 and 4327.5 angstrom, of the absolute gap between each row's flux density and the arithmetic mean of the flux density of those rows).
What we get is 0.86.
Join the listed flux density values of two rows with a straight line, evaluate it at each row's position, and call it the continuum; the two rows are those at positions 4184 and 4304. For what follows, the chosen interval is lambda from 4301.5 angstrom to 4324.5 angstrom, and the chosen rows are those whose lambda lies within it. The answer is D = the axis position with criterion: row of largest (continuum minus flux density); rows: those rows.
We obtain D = 4305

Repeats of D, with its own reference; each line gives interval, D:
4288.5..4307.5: 4305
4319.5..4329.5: 4320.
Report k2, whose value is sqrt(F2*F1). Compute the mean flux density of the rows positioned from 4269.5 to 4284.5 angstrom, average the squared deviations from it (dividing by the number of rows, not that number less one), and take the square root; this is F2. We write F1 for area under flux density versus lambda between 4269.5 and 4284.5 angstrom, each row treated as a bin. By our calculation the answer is 3.5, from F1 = 105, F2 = 0.12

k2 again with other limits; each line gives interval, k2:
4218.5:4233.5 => 5.4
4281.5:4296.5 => 6.0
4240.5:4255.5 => 5.0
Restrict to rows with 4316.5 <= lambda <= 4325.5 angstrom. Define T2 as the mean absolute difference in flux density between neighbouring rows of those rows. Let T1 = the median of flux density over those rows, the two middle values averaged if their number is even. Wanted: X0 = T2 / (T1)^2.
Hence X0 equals 0.0011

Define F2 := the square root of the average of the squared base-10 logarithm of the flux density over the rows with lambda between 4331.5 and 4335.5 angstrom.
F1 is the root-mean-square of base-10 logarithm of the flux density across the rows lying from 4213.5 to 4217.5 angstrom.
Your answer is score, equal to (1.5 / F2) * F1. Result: 1.65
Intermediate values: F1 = 0.891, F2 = 0.808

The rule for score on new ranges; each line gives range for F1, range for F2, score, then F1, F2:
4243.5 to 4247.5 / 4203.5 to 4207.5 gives 1.59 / 0.892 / 0.842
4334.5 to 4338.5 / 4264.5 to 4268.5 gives 1.45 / 0.829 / 0.856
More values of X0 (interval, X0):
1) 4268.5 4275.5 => 0.0011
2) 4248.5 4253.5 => 0.0004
